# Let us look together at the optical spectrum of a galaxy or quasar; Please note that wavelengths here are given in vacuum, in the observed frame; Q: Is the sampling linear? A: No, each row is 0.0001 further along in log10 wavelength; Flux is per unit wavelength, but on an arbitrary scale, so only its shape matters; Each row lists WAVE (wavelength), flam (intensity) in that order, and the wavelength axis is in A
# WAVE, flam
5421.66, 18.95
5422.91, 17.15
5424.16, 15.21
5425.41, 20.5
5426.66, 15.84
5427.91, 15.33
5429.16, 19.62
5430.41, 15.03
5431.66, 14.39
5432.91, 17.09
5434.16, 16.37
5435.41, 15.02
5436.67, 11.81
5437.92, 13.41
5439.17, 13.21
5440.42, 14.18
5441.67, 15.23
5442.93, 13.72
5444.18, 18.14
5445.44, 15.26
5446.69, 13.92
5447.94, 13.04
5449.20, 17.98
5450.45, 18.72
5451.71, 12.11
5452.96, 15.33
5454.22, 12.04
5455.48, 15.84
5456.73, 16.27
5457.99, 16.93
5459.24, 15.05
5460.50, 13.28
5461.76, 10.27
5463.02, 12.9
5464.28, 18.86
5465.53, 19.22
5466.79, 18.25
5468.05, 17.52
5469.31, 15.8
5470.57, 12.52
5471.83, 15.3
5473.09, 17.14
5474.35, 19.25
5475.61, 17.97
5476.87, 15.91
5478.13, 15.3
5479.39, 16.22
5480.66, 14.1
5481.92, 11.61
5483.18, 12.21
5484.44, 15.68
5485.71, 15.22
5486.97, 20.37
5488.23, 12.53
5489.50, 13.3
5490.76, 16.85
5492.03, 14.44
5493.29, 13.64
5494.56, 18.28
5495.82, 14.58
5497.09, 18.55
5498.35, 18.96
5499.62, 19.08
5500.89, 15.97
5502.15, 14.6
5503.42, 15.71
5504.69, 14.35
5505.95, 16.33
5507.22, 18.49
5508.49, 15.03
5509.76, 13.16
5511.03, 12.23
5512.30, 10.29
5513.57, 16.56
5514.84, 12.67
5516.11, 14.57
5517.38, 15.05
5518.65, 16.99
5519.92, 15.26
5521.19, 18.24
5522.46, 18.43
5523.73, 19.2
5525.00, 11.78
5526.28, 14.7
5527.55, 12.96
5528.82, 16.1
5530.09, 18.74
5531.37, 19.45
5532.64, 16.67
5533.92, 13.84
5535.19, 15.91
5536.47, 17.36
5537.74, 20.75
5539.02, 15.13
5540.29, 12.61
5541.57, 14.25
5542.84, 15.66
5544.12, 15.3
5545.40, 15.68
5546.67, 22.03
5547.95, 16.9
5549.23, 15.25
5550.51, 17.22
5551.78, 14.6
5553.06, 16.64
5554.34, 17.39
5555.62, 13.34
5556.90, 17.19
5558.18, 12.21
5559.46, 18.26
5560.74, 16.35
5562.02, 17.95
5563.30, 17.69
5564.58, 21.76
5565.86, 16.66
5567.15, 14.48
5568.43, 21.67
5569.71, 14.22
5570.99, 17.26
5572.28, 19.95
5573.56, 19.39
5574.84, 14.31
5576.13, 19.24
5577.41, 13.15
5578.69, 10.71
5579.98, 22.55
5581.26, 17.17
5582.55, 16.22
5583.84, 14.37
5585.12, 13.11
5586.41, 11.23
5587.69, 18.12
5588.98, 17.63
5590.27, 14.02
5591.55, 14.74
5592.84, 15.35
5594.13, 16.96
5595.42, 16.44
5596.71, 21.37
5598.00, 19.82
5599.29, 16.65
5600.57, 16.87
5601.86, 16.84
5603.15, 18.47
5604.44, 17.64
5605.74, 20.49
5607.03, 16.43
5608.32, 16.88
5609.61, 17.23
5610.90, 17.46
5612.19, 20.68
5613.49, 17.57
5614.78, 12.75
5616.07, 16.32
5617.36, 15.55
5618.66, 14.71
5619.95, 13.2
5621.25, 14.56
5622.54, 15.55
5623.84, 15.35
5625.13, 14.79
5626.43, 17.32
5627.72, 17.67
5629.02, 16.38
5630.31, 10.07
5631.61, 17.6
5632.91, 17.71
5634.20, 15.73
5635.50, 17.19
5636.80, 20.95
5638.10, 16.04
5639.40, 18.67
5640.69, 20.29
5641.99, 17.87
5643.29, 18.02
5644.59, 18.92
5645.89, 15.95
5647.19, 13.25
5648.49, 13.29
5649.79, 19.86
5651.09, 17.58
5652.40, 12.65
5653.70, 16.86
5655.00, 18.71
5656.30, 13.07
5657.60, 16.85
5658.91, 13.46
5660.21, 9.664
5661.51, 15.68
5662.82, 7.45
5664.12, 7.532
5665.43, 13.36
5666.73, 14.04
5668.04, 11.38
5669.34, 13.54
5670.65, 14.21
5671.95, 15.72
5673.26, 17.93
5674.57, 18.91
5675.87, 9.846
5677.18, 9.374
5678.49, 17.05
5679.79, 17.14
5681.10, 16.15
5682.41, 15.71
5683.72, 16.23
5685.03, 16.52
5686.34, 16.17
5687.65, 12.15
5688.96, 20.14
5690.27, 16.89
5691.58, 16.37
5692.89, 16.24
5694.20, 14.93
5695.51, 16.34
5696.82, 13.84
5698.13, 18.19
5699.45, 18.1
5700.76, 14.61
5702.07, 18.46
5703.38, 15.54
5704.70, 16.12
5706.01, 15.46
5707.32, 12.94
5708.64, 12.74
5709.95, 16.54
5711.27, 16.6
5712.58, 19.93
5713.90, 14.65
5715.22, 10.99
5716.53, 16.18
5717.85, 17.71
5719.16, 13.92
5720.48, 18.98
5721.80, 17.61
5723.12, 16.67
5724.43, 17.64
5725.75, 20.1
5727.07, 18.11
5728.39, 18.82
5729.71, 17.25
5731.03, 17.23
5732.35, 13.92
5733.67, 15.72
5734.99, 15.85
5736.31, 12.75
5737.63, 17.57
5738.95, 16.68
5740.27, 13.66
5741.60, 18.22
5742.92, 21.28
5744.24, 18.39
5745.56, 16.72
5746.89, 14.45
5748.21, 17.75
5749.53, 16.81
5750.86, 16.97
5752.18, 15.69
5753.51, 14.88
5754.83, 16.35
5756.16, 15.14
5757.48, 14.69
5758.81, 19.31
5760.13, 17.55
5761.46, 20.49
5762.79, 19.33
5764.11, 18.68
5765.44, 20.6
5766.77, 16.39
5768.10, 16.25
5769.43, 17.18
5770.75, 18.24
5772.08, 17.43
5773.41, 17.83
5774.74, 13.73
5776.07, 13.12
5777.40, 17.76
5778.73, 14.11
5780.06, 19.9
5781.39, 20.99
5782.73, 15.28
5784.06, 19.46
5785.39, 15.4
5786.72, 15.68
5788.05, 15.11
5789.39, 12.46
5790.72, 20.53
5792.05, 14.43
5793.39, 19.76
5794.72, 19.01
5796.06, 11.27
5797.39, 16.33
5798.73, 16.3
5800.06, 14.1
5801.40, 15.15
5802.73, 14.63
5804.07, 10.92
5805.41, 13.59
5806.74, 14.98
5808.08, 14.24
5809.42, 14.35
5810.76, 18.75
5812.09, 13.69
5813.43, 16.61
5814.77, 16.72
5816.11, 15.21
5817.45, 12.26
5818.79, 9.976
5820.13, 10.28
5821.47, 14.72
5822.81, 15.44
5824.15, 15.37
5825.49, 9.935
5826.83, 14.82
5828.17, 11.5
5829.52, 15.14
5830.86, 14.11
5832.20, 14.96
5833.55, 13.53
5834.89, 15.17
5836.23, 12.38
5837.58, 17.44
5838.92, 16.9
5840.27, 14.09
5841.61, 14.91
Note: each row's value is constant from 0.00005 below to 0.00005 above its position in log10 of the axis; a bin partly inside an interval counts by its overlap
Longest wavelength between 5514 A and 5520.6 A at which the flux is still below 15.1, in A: 5517.38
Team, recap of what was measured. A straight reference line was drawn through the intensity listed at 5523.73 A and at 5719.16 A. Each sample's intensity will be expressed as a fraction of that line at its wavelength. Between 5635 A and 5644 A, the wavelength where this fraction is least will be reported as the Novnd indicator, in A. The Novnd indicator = 5638.10 A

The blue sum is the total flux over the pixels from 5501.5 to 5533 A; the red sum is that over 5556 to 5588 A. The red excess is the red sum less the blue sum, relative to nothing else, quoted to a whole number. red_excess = 28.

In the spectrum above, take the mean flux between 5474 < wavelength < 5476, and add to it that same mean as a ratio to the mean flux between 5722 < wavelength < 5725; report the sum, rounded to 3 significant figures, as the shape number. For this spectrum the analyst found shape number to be 19.7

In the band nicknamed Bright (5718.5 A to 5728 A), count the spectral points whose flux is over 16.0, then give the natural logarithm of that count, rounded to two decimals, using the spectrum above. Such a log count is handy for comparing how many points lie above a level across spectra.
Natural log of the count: 1.79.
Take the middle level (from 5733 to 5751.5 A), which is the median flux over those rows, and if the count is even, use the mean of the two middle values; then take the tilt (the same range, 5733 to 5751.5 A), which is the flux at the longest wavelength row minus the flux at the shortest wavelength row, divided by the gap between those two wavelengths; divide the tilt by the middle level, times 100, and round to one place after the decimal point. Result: 0.4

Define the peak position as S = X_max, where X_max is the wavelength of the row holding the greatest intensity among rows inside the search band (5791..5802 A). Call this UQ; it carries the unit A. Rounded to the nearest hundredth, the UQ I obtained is 5793.39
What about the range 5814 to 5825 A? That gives 5814.77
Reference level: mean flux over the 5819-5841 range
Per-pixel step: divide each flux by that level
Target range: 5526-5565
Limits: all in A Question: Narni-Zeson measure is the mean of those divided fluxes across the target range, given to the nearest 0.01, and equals 1.17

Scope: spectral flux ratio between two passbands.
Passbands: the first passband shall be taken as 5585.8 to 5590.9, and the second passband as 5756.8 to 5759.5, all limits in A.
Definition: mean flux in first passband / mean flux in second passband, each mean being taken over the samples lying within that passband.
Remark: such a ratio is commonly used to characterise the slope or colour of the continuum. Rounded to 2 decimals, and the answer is 0.90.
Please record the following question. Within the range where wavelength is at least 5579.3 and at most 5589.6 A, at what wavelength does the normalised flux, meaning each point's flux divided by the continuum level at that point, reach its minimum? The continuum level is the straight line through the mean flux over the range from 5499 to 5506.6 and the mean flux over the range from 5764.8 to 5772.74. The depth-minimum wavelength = 5586.41 A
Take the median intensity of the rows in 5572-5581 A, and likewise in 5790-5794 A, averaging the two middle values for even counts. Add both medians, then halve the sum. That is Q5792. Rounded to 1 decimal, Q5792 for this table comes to 19.5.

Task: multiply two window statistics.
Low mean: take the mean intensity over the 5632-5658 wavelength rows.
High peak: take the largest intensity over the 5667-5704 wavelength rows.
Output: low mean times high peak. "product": 342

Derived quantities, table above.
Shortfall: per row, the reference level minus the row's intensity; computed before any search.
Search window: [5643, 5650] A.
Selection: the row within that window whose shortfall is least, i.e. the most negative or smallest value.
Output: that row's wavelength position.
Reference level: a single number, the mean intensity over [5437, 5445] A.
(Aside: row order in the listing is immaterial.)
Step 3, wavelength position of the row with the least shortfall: 5649.79 A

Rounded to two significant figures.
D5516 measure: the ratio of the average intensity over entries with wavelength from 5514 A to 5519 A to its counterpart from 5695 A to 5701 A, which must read 0.91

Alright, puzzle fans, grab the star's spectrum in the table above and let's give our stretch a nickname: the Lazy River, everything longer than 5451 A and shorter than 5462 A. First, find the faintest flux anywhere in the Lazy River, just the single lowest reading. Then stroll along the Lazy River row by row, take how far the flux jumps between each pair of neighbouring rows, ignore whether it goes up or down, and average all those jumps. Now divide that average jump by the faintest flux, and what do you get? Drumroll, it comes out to 0.220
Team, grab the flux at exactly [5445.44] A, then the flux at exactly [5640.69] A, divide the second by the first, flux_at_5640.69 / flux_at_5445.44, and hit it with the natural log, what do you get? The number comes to 0.3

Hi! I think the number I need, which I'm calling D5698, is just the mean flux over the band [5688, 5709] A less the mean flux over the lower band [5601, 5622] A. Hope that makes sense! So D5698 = -0.6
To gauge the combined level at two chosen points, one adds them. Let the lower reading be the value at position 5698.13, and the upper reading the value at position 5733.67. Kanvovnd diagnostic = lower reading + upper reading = 33.9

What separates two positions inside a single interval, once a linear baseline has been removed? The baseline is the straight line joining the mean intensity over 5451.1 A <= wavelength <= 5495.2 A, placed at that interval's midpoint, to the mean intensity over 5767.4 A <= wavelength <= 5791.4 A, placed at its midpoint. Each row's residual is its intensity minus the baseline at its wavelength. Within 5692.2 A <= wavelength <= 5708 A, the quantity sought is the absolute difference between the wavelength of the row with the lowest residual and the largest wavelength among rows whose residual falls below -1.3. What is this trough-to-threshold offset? 0.0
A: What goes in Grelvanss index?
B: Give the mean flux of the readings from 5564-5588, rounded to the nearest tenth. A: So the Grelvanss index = 16.6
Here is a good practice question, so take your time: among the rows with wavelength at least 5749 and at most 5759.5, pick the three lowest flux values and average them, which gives 14.9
